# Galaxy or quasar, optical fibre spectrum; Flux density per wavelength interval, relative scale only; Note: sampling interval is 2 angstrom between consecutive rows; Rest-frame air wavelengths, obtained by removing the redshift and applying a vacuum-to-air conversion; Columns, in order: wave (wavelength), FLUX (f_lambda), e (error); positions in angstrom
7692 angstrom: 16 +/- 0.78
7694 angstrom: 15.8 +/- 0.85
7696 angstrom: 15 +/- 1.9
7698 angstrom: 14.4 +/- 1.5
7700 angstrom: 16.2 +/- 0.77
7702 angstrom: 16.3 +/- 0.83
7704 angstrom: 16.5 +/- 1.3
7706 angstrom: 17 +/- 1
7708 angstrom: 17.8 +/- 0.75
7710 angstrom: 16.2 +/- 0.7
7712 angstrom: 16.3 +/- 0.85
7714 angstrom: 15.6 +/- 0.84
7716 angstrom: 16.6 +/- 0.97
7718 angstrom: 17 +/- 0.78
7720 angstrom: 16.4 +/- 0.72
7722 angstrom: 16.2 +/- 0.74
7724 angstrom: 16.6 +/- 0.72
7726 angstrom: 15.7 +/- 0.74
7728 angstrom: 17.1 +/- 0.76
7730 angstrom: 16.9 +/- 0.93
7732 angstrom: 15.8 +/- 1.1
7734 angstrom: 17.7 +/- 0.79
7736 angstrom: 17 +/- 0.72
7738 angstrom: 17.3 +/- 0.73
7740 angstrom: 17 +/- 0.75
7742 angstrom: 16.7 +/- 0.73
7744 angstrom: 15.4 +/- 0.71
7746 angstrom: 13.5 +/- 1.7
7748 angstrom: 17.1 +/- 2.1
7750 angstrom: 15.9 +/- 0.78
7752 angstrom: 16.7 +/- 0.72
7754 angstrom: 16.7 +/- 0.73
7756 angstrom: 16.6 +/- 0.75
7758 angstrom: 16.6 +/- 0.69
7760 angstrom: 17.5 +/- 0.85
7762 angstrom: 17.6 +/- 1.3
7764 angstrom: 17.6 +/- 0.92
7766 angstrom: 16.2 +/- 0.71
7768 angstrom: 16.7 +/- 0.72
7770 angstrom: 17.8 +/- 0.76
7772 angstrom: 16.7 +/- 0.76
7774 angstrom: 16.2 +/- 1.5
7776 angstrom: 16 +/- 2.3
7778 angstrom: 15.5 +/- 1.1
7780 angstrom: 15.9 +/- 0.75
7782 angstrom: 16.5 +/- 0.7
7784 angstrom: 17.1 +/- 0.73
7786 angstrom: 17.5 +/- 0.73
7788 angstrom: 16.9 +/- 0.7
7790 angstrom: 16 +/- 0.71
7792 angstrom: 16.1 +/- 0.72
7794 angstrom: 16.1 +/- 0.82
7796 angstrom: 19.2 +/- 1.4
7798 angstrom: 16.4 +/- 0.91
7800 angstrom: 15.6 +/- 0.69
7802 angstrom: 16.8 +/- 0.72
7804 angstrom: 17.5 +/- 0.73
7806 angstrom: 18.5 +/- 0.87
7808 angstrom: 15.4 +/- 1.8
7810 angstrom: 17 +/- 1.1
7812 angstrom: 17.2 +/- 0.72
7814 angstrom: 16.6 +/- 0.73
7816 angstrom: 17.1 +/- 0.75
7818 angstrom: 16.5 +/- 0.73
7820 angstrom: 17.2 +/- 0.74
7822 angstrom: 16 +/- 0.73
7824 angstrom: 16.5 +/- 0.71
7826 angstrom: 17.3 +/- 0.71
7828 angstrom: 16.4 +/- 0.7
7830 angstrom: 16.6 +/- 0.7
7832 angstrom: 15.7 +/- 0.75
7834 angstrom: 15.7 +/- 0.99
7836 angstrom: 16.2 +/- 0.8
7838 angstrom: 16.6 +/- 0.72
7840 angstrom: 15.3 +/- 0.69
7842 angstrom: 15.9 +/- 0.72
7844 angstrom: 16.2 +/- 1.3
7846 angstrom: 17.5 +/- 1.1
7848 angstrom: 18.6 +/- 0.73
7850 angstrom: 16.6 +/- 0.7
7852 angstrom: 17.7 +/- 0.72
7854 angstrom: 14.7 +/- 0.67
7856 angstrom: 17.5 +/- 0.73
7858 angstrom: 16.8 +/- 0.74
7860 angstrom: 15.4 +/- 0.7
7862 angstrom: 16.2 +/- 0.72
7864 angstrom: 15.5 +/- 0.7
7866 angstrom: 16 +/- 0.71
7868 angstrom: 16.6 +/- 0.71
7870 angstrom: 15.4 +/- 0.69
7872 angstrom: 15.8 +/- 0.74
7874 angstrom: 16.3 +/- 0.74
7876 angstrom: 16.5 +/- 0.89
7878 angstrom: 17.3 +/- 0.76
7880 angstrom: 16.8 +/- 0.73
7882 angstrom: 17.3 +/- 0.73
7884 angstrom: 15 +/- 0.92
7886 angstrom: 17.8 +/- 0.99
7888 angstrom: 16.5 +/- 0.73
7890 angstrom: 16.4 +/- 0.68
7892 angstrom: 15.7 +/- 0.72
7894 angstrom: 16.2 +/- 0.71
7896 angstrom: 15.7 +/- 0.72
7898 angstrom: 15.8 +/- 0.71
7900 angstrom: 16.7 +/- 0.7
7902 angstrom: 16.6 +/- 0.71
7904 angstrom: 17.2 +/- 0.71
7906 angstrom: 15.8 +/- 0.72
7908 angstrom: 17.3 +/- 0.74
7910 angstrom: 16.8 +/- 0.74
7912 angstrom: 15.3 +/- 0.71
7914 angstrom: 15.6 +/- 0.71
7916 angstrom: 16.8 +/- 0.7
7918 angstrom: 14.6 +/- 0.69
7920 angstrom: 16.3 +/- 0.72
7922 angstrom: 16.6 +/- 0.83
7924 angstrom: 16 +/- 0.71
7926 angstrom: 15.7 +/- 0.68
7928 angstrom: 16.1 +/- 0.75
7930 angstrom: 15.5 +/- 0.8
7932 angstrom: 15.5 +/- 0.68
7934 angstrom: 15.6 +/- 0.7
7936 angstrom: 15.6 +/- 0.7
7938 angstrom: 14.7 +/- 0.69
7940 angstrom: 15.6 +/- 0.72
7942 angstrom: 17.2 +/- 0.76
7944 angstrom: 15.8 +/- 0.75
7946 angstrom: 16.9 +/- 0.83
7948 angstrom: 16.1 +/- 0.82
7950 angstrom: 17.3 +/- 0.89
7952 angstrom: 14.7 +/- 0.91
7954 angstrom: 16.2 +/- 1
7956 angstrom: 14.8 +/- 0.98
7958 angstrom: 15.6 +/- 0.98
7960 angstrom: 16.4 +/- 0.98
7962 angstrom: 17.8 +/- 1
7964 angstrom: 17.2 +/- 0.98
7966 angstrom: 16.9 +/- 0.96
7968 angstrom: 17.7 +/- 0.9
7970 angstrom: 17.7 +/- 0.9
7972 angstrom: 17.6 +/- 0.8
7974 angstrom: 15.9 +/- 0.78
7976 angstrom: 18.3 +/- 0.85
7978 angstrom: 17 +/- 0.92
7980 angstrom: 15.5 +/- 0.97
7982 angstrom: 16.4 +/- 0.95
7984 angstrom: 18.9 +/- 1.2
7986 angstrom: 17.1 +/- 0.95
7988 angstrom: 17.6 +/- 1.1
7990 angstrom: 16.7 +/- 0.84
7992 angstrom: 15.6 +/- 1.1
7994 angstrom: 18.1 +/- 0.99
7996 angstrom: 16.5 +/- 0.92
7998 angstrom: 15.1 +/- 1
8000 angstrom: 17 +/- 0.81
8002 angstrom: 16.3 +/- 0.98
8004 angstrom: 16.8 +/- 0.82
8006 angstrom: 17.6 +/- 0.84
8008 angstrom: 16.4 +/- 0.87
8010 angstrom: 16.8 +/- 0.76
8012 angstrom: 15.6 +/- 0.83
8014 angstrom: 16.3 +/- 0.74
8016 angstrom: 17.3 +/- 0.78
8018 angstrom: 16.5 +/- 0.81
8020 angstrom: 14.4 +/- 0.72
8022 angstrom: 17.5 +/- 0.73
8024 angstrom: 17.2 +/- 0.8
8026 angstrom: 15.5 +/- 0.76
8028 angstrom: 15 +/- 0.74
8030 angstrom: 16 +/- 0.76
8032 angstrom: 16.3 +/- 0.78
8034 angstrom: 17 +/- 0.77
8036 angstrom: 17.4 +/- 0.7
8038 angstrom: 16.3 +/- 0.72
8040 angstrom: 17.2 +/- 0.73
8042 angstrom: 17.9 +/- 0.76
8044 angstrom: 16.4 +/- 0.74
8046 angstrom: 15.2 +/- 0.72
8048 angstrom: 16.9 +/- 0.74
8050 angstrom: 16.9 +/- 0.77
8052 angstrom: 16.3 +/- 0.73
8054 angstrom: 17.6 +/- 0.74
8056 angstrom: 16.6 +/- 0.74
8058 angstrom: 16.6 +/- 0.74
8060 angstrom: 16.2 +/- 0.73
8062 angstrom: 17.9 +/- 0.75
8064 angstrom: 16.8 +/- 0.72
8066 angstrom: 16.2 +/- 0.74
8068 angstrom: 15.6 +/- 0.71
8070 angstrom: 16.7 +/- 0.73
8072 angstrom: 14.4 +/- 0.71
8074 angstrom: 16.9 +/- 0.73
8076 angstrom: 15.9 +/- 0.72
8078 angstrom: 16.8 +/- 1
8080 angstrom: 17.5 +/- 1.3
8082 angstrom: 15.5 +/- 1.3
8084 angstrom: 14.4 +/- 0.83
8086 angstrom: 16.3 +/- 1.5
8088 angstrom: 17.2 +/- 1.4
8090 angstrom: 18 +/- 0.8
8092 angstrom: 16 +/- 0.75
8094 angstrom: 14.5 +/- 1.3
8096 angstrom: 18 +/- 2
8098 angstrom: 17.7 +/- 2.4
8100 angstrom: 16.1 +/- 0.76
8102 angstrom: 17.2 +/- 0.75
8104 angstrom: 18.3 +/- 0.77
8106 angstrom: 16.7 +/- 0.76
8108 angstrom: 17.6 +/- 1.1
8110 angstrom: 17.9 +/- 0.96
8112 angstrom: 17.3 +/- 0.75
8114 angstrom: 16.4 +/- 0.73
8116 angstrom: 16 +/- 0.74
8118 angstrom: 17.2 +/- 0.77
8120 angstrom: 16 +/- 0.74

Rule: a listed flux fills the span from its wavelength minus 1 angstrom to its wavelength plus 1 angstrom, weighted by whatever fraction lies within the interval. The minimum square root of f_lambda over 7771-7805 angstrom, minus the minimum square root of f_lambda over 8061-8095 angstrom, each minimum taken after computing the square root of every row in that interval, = 0.142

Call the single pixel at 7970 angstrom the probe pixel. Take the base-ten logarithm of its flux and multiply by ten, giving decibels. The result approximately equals 12.5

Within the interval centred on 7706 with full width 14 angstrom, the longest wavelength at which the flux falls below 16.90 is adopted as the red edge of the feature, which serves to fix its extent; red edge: 7712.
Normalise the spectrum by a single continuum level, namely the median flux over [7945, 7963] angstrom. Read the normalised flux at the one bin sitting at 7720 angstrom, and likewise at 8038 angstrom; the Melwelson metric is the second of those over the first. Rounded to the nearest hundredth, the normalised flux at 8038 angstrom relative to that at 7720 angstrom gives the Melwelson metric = 0.99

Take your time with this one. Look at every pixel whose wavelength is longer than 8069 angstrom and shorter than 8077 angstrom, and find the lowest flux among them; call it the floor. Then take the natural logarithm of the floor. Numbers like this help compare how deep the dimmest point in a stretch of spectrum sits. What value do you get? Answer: 2.67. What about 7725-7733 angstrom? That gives 2.75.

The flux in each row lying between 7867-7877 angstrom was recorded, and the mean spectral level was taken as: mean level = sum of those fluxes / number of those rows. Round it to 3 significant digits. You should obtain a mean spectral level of 16.1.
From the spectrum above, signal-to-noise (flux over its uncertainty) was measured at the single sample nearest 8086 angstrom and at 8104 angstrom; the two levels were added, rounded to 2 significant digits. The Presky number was 35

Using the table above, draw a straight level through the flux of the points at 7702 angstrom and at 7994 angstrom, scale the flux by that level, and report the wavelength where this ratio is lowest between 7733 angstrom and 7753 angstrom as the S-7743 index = 7746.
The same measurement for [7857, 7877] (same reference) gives 7870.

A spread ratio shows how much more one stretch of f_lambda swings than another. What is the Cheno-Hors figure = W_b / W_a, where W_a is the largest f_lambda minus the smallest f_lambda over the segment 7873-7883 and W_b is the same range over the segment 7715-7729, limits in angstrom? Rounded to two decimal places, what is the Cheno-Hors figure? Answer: 1.40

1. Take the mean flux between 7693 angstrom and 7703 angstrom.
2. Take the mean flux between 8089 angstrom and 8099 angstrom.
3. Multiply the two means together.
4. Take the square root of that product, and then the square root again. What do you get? 4.022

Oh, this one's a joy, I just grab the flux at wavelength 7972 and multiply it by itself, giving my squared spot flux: 310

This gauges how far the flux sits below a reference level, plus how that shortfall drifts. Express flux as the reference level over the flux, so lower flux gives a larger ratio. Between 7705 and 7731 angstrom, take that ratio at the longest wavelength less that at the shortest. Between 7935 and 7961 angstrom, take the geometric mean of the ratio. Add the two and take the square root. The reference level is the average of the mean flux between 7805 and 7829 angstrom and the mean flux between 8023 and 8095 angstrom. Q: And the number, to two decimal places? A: 1.03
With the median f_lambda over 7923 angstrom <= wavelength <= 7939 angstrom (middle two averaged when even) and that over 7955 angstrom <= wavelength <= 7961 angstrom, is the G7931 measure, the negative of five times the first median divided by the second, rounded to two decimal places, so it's -5.00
